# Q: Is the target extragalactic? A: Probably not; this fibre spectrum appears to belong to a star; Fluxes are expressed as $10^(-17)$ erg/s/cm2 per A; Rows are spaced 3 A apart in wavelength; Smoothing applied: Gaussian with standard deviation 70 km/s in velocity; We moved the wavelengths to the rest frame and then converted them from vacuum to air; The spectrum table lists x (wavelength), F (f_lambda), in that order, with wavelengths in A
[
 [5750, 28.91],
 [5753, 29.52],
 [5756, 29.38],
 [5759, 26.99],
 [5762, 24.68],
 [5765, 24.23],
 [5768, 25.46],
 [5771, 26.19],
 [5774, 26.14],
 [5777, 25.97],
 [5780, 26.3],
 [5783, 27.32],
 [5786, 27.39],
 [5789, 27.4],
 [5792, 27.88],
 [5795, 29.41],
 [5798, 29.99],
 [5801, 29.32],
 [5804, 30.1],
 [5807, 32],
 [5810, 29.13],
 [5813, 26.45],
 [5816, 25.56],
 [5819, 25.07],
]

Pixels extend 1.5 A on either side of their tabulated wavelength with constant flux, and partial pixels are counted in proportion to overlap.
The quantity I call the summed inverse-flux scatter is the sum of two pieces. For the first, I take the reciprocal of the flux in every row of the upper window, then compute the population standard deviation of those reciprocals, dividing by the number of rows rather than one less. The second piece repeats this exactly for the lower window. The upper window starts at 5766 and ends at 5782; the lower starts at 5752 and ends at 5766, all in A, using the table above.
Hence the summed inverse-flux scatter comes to 0.0036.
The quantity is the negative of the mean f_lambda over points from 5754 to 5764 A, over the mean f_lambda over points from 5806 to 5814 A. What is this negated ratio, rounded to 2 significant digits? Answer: -0.93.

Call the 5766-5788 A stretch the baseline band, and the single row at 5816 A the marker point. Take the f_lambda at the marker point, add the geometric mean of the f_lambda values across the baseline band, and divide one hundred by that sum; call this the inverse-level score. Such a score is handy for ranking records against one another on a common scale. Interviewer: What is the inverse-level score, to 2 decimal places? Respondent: 1.93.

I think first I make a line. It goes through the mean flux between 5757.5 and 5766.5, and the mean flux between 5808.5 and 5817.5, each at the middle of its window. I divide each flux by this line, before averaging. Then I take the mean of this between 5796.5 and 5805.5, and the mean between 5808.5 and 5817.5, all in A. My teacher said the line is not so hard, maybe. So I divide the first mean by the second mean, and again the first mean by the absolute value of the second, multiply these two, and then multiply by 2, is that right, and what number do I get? 2.50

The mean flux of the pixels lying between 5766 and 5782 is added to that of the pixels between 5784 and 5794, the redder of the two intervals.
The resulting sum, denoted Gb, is 53.6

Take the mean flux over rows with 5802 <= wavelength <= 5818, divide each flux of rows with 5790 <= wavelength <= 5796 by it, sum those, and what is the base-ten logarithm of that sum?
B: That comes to 0.30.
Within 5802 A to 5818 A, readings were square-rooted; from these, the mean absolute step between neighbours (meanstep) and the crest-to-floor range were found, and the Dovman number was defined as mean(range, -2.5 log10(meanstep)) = 1.19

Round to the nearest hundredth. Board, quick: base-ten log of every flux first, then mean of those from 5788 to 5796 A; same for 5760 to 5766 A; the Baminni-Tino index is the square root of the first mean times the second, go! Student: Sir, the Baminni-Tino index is 1.42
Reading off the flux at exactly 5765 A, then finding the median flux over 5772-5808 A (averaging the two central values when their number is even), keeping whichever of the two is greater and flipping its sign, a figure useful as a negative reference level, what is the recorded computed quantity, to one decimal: -27.6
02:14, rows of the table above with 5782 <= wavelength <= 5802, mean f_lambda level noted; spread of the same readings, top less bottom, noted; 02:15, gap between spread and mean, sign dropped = 25.7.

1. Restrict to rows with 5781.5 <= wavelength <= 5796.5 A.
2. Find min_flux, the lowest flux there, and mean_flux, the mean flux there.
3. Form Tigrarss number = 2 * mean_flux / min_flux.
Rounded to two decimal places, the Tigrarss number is 2.04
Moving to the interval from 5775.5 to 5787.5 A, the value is 2.06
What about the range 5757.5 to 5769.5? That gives 2.09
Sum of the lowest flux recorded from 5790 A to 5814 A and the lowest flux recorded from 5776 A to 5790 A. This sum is 52.4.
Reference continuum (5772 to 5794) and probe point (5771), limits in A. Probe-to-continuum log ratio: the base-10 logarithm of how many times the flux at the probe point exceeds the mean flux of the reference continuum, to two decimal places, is -0.01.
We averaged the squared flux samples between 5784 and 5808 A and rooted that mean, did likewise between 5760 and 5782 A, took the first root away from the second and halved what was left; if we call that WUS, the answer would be -1.82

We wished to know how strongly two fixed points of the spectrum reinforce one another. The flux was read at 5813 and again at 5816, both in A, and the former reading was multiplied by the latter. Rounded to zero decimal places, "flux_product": 676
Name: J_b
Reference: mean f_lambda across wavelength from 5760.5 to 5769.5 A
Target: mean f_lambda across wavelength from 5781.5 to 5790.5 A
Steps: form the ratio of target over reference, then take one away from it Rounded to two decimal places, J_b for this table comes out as 0.10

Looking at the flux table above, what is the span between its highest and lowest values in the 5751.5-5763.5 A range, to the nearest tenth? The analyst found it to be 4.8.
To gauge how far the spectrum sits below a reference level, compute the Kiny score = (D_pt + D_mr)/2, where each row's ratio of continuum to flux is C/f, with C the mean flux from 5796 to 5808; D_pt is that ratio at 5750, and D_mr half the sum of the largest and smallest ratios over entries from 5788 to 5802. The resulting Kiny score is 1.05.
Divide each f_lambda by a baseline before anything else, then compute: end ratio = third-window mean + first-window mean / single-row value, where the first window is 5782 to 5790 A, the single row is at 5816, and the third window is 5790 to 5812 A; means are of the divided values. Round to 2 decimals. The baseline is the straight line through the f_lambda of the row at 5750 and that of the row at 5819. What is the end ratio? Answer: 2.14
